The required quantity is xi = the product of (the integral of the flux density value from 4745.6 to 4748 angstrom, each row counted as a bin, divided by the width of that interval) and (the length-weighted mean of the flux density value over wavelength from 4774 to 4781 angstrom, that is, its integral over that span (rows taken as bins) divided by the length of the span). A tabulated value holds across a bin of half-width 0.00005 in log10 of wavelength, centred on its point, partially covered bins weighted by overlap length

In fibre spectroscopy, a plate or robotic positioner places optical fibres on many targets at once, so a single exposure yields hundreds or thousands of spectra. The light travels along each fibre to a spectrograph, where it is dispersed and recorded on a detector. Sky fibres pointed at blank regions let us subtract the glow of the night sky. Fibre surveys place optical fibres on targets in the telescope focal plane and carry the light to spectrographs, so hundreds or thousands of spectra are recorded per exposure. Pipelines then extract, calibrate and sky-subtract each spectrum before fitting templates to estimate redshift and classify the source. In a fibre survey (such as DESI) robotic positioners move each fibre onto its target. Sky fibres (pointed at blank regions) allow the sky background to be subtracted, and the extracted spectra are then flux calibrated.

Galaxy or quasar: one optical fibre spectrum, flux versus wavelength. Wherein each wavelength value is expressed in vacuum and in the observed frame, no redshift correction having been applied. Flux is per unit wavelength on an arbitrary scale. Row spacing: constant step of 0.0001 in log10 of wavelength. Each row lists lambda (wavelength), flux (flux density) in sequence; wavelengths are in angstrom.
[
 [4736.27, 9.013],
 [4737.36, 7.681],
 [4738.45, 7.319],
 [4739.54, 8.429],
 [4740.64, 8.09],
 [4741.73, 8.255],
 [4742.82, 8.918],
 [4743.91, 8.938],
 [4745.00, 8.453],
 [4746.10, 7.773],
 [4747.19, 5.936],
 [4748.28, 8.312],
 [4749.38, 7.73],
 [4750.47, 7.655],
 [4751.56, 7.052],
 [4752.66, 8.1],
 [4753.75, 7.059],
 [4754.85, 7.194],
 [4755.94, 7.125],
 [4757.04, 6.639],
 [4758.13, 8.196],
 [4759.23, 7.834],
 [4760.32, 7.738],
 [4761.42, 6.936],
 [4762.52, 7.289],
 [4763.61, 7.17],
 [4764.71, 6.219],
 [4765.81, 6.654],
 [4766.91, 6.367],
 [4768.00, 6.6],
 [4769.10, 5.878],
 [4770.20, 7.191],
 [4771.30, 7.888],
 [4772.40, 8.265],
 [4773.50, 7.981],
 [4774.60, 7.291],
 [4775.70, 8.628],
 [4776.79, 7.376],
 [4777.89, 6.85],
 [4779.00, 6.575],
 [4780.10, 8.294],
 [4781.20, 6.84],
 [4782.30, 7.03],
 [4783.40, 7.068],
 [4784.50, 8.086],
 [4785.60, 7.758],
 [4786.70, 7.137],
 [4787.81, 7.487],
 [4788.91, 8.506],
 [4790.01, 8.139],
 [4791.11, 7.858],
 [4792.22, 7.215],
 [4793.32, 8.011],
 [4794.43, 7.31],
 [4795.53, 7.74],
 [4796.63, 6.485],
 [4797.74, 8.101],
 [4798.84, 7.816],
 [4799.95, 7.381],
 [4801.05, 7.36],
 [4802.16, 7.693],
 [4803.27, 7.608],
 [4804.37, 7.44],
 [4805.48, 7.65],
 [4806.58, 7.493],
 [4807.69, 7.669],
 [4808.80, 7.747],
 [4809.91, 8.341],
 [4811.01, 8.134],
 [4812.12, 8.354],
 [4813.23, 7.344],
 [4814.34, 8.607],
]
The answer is 52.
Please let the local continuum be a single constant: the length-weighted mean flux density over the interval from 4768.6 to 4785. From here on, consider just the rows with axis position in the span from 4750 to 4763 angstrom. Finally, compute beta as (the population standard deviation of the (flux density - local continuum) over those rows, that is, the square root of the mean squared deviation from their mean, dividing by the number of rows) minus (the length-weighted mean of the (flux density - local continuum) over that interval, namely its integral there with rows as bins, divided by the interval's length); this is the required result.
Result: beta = 0.49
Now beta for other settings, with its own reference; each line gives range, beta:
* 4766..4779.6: 0.98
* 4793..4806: 0.28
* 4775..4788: 0.61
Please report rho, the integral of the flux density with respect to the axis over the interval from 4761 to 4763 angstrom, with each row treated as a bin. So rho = 14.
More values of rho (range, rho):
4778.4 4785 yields 48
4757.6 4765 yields 55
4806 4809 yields 23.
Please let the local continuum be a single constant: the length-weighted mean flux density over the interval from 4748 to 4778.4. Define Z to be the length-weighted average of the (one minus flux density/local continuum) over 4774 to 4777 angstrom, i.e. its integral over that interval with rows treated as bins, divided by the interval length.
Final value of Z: -0.07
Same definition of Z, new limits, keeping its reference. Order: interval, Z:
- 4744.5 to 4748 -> -0.02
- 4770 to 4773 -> -0.07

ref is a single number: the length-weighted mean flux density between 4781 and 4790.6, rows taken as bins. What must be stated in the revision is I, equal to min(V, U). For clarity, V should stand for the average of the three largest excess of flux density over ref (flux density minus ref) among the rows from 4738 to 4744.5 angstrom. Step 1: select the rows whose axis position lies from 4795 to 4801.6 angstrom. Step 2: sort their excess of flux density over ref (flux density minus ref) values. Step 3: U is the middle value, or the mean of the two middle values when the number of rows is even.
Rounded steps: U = 0.0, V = 1.2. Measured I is -0.04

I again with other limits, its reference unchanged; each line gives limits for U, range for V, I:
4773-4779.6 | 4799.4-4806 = -0.26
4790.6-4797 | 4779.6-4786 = -0.07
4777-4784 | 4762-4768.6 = -0.66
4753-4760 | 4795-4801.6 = -0.44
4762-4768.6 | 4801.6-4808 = -0.97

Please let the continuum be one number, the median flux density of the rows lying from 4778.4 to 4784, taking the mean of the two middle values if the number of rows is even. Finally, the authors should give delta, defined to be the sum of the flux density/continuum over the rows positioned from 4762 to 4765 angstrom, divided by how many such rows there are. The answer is 0.98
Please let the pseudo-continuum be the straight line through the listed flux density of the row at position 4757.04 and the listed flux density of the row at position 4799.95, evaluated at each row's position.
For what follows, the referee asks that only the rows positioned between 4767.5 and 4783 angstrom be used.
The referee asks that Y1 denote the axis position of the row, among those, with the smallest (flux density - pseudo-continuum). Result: 4769.10 angstrom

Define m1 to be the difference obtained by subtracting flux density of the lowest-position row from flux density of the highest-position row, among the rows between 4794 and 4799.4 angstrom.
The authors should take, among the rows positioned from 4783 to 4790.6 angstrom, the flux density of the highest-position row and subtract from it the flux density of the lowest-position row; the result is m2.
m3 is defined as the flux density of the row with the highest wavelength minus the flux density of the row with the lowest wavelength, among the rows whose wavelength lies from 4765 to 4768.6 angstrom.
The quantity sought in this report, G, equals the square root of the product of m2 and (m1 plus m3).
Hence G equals 0.7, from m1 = 0.5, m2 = 1.1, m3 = -0.05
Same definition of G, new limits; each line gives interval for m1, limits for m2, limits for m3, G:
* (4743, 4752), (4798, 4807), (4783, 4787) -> 0.8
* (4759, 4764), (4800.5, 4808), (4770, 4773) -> 0.4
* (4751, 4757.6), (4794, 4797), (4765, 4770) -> 1.0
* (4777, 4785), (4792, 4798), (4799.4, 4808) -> 1.2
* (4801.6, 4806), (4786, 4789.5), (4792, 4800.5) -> 0.4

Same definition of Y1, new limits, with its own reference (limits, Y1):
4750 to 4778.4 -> 4769.10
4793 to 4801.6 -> 4796.63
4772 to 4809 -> 4796.63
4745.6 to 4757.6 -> 4747.19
